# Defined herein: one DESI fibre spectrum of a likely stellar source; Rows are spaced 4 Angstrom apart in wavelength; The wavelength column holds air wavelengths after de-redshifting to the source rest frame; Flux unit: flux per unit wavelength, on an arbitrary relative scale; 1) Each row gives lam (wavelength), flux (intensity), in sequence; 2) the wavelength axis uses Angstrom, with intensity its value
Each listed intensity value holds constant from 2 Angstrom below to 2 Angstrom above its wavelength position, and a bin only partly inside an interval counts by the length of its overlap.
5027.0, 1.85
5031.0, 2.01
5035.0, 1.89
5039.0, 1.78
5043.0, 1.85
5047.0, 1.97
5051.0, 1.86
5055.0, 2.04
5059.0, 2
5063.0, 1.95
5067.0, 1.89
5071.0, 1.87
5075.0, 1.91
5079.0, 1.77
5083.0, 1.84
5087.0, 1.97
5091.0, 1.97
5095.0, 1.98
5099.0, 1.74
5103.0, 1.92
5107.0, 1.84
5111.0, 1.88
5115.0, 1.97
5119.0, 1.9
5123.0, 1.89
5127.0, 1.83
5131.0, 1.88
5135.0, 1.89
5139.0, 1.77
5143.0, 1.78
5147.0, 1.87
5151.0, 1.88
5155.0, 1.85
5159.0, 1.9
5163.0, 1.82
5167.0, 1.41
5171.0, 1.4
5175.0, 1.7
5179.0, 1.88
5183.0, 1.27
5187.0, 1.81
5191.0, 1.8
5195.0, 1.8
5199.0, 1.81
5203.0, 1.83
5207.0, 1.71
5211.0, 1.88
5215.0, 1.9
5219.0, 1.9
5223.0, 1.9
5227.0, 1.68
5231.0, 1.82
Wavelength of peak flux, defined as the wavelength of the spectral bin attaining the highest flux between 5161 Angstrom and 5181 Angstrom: 5179.0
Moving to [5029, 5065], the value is 5055.0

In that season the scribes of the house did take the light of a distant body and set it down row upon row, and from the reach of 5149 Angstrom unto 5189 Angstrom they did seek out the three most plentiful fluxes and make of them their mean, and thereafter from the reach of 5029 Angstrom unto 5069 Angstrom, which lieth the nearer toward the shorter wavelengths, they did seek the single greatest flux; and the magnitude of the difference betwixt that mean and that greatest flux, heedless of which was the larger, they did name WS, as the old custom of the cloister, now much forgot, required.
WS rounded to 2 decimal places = 0.15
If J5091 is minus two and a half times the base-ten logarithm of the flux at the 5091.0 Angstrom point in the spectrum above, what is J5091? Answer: -0.74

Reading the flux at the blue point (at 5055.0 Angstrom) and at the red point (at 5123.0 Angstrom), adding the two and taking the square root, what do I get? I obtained 1.98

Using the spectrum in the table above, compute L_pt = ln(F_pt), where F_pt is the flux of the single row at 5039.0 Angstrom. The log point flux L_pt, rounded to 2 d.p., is 0.58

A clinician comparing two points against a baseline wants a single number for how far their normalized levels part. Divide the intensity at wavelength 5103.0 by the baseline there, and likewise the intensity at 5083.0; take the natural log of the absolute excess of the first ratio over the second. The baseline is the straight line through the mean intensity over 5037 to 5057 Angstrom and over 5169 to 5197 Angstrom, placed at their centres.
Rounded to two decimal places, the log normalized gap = -2.76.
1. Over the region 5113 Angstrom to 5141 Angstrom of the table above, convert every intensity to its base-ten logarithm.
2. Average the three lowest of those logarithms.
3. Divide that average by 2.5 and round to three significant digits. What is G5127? 0.105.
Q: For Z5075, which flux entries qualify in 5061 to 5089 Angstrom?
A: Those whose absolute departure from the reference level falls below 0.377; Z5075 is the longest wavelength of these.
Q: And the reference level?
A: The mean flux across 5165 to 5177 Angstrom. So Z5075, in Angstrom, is 5083.0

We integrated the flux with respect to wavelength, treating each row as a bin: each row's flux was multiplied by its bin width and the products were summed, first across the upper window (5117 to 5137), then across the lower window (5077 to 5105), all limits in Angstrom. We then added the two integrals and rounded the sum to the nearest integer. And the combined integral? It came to 90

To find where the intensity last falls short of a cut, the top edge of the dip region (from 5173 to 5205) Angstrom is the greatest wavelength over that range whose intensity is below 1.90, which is 5203.0 Angstrom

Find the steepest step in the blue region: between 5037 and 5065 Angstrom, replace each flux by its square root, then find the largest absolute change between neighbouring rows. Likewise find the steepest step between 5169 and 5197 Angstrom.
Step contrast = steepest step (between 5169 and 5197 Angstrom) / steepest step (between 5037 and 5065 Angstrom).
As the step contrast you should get 3.8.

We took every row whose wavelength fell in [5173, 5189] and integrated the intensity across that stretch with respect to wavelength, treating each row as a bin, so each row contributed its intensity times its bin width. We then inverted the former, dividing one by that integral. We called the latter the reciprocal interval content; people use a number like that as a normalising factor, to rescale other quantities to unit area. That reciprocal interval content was 0.0375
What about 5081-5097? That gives 0.0322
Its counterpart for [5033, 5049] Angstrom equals 0.0334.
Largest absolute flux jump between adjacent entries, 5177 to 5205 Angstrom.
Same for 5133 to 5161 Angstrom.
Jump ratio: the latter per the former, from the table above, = 0.2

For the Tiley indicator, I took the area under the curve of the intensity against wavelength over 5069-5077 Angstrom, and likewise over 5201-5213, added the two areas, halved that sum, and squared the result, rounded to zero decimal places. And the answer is 339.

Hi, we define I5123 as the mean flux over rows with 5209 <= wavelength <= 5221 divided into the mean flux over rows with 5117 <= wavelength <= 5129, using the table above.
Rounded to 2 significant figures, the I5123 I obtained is 0.99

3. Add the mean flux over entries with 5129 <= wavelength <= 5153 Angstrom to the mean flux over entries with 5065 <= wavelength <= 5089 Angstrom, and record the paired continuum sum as 3.72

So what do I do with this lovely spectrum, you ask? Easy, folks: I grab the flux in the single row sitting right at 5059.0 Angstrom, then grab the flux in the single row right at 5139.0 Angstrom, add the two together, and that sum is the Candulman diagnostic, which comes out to 3.77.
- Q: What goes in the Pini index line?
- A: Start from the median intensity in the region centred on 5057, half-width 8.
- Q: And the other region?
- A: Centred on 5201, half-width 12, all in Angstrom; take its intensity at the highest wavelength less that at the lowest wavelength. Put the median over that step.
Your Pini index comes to 25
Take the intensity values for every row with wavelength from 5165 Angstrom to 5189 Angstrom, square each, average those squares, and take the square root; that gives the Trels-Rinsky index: 1.59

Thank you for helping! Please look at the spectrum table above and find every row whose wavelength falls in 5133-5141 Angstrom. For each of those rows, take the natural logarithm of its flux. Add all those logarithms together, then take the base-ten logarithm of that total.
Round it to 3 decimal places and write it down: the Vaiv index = 0.082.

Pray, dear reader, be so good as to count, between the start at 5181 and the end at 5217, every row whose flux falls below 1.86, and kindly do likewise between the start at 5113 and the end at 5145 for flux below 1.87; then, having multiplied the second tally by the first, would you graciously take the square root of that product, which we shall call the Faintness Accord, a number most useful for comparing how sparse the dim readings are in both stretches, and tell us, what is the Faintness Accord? 4.6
